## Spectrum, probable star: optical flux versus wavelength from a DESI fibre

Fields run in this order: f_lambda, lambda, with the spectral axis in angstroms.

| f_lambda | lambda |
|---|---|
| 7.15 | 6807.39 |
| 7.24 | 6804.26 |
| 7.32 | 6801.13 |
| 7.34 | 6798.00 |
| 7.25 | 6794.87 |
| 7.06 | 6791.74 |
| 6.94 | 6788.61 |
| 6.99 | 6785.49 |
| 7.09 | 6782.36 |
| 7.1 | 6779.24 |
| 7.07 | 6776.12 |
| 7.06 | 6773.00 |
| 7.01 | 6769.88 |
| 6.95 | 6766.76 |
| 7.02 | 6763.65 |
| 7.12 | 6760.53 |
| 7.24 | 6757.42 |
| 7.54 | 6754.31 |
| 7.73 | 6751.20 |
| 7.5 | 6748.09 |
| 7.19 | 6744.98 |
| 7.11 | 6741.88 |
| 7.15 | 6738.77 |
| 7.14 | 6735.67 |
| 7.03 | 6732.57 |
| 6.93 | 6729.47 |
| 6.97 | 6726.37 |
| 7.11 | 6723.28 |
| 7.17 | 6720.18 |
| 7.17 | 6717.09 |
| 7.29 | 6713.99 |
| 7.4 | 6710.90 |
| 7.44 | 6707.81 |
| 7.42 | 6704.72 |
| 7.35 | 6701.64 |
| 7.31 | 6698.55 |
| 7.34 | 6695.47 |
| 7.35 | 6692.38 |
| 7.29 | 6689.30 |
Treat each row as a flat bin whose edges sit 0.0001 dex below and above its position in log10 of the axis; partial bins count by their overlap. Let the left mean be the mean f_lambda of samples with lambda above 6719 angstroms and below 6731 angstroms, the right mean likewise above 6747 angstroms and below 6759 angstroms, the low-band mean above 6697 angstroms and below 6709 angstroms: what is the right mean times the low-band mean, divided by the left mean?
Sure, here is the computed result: 7.86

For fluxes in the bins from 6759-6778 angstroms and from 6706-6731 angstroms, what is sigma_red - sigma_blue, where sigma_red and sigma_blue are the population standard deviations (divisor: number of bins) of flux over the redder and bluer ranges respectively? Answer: -0.12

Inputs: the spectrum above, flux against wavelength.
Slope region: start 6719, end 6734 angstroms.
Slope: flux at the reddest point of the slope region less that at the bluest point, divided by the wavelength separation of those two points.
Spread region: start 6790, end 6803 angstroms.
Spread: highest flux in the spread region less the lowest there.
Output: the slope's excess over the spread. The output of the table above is -0.291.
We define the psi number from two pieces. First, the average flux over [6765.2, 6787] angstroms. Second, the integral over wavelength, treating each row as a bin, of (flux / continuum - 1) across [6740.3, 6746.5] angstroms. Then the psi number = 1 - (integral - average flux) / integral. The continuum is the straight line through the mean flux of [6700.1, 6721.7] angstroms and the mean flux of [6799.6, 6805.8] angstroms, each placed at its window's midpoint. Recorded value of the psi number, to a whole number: -53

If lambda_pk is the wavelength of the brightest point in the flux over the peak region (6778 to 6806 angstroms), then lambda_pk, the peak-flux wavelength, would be 6798.00 angstroms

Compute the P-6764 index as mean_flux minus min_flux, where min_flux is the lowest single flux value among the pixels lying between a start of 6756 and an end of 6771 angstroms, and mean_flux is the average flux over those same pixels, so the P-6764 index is 0.12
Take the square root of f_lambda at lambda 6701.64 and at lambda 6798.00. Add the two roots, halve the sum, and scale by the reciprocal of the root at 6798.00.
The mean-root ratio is 1.00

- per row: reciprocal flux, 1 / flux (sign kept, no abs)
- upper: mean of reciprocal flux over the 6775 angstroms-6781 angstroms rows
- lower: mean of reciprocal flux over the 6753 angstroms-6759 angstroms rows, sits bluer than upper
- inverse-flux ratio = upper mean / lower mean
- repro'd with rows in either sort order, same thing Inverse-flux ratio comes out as 1.04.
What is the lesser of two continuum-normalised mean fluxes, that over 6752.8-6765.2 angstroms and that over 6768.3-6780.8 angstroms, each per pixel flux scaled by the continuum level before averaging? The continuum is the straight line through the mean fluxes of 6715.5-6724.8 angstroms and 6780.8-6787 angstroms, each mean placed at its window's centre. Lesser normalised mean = 1.001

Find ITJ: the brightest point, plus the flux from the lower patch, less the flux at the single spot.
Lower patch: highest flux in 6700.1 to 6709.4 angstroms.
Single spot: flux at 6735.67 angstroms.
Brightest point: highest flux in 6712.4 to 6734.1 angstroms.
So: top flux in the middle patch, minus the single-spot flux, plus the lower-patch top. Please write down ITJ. 7.59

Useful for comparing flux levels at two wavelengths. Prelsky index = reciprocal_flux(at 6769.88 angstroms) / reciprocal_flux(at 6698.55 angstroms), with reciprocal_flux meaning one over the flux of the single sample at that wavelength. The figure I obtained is 1.043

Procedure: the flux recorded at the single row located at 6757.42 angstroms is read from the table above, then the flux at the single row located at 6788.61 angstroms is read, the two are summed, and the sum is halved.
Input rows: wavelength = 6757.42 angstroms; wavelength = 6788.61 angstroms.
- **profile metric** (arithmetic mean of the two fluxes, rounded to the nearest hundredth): 7.09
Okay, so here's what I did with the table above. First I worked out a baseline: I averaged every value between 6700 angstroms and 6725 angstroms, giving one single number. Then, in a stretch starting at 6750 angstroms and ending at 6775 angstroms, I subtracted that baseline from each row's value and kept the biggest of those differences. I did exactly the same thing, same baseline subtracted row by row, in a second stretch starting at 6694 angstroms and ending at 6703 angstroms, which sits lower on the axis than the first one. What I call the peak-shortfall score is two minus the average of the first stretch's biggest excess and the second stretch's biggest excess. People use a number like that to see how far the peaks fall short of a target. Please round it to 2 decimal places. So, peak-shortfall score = 1.75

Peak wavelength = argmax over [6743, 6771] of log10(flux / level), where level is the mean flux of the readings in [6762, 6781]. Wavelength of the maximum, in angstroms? 6751.20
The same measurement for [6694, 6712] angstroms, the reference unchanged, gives 6707.81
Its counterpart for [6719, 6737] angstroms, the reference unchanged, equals 6720.18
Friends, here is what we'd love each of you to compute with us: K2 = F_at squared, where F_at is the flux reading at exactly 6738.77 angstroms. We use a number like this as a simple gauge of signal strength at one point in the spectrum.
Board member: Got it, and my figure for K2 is 51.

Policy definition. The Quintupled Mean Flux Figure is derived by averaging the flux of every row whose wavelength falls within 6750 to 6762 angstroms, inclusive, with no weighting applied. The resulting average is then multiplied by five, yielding 37.0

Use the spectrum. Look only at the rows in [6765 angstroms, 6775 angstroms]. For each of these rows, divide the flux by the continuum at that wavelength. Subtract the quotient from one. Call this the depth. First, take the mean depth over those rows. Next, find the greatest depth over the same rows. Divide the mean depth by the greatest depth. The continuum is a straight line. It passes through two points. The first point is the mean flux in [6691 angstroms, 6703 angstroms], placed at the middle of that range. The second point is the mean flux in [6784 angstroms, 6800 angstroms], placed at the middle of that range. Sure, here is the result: 0.7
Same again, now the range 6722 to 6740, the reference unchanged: 0.6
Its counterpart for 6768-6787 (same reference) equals 0.6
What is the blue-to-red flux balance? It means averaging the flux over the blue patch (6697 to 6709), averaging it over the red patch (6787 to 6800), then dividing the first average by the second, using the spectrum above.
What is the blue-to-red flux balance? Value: 1.03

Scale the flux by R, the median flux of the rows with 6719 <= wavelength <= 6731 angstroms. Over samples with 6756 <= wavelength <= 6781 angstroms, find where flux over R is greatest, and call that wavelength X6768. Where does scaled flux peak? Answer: 6757.42 angstroms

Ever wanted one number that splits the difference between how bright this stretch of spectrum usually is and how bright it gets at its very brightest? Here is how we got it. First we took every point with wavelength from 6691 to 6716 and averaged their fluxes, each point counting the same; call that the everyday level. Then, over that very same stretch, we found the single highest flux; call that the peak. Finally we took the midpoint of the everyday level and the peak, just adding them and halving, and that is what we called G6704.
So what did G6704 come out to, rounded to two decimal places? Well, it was 7.40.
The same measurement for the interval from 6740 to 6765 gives 7.52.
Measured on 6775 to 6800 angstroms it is 7.22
